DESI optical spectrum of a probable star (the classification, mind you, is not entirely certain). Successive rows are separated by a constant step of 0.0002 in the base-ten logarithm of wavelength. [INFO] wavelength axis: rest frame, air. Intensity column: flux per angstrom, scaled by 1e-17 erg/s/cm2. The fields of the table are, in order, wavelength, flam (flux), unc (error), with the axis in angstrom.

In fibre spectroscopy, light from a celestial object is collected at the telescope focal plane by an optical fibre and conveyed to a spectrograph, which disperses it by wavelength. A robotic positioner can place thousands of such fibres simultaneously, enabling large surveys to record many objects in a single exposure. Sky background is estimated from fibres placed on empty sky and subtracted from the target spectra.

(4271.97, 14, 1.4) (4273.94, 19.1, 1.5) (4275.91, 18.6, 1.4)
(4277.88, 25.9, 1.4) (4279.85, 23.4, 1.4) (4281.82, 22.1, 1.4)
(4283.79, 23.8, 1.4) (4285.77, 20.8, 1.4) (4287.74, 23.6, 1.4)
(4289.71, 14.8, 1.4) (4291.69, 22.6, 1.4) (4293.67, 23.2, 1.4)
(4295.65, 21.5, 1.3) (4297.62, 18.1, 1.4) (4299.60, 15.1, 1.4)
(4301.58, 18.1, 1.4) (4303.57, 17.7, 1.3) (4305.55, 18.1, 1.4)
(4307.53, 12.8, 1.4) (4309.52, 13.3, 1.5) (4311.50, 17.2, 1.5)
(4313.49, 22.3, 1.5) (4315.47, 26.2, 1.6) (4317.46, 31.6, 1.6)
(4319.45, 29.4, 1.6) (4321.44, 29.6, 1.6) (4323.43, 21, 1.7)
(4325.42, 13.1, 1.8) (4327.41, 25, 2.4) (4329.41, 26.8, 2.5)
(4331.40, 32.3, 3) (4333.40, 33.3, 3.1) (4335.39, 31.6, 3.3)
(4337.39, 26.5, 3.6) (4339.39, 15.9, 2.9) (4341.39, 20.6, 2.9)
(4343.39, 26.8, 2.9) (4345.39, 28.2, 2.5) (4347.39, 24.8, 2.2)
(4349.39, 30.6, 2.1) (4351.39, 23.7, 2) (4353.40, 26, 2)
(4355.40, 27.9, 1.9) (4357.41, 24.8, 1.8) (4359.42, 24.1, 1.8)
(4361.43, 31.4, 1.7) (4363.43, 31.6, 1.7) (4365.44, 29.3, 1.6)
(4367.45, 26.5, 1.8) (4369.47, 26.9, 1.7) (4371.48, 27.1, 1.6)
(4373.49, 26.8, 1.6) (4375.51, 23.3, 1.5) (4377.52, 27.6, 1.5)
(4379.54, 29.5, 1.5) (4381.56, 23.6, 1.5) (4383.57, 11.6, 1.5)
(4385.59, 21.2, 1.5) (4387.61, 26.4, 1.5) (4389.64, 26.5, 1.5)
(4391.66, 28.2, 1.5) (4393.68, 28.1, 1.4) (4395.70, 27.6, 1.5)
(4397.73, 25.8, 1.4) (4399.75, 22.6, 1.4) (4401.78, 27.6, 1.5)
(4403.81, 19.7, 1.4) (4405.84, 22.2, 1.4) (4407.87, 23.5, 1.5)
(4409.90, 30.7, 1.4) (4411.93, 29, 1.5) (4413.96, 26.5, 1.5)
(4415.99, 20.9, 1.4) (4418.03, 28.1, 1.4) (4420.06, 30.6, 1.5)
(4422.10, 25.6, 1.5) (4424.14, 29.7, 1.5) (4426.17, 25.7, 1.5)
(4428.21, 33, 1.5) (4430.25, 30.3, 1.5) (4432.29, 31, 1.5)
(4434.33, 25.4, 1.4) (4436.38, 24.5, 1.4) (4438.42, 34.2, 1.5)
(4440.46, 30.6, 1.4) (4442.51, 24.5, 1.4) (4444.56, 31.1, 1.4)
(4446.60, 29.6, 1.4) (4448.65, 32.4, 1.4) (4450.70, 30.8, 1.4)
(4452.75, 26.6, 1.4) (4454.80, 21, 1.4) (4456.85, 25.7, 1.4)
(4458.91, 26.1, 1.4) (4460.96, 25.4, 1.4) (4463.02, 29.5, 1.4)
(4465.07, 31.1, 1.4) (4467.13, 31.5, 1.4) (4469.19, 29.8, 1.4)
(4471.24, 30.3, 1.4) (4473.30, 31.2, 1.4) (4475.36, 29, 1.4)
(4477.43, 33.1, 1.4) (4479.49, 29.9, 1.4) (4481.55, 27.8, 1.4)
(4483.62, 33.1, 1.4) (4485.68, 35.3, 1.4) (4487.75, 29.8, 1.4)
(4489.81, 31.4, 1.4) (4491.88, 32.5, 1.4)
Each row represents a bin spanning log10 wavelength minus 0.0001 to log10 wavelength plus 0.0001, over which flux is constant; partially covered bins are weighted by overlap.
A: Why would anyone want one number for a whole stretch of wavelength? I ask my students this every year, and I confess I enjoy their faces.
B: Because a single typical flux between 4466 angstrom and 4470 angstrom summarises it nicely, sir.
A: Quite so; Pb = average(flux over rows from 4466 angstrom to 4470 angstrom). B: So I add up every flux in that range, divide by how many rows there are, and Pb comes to 31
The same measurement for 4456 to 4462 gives 26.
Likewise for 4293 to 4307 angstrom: 19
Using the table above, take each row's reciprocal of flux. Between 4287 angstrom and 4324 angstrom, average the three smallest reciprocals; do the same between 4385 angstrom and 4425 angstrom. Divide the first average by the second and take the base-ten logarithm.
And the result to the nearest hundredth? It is 0.00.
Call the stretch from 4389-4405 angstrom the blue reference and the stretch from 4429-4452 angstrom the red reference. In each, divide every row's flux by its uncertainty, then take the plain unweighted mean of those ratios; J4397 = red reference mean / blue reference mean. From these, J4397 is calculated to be 1.16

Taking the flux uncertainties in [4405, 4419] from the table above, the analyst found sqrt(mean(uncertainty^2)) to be 1.44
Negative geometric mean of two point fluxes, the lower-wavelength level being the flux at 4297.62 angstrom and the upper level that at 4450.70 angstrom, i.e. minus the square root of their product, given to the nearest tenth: -23.6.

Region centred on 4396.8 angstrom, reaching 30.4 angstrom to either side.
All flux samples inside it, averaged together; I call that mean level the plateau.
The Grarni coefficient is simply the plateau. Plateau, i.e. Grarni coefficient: 25.6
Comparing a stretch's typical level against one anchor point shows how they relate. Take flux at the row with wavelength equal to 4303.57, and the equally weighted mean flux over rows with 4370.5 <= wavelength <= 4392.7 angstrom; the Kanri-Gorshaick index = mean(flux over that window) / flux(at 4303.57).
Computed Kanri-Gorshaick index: 1.4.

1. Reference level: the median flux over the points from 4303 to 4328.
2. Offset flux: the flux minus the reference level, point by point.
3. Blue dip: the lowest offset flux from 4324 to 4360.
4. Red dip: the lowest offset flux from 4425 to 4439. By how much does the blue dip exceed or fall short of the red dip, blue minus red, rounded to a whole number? -11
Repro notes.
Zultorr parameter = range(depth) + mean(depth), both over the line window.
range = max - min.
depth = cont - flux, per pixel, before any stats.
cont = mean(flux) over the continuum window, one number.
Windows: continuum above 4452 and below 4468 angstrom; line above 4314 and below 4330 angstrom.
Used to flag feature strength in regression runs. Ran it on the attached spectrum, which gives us 20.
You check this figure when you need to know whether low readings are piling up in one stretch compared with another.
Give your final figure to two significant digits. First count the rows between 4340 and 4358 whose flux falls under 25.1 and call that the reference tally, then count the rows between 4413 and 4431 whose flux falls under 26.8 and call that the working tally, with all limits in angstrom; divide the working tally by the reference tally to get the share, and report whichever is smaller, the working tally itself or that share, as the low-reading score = 1.0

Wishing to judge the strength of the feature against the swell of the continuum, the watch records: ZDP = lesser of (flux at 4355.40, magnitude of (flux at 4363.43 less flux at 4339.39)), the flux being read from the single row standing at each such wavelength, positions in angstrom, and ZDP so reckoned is 16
